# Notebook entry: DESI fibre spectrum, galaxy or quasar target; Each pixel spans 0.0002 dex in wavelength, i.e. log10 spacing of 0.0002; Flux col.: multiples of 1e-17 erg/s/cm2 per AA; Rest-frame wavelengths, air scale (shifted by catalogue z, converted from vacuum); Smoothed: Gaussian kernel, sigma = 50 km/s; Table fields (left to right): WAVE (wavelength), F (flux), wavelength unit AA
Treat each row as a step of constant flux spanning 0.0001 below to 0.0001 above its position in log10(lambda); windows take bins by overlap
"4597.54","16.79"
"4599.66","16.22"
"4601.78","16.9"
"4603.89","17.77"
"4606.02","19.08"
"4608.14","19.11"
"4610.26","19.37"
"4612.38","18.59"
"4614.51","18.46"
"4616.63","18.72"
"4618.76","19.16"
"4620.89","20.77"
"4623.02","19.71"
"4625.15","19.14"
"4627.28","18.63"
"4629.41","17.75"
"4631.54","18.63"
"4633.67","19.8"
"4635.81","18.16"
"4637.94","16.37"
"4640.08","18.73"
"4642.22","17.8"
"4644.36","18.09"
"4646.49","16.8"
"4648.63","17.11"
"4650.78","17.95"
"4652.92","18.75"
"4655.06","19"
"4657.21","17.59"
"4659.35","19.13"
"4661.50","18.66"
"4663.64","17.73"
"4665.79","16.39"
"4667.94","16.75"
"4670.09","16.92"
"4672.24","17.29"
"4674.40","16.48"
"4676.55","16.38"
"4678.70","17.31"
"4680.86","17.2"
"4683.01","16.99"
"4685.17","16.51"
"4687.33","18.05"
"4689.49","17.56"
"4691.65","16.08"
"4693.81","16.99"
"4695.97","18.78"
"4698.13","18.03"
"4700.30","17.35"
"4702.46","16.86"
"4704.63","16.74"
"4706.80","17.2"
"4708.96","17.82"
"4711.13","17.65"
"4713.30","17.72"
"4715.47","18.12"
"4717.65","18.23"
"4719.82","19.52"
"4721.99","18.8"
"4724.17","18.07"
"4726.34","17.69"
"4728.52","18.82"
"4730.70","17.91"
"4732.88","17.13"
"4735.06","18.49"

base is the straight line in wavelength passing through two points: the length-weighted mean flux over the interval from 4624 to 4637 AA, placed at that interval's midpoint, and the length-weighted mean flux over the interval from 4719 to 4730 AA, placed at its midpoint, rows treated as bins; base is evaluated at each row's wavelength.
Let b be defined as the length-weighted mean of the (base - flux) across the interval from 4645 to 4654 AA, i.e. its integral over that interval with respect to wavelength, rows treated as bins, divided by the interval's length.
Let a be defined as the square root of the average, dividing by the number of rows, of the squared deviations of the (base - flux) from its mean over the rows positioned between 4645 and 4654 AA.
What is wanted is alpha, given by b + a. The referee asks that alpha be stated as 1.7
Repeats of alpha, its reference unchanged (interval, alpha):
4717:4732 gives 0.7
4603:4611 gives 0.5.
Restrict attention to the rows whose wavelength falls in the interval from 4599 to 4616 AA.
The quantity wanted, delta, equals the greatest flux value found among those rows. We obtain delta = 19.37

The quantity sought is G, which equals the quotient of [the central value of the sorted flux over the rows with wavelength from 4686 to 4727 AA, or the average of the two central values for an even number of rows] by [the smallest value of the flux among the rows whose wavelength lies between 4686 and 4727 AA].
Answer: 1.10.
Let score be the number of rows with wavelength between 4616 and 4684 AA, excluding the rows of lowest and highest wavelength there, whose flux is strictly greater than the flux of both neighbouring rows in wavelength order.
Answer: 8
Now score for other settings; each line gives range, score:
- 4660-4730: 6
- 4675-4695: 2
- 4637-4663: 4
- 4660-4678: 1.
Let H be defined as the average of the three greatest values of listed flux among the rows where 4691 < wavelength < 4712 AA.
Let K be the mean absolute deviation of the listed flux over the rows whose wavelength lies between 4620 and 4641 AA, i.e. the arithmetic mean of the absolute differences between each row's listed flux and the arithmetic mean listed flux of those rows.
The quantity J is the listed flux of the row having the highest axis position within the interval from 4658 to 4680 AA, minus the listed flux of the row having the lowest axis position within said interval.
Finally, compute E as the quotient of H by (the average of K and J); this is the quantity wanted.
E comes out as -38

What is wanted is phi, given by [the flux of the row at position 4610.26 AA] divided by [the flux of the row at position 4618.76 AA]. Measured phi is 1.01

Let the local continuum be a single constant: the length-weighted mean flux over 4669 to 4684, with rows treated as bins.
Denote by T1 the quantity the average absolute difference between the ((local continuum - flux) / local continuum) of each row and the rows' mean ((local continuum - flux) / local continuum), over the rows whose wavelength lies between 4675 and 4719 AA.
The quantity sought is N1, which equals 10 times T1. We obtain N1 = 0.33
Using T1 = 0.033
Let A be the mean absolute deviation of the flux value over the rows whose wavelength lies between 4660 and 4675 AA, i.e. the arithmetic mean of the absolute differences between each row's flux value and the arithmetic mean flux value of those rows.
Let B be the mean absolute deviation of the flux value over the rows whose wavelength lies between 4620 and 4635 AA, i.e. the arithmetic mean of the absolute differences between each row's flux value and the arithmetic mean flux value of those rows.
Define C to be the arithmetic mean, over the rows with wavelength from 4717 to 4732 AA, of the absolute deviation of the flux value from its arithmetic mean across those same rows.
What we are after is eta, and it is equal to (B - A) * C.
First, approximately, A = 0.62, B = 0.76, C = 0.52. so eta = 0.08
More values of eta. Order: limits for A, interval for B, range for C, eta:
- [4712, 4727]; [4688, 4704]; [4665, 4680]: 0.05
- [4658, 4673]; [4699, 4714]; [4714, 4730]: -0.24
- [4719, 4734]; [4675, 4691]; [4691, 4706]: -0.15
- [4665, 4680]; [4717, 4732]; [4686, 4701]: 0.12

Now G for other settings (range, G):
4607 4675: 1.13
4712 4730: 1.03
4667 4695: 1.06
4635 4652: 1.09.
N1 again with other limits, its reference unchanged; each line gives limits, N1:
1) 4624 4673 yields 0.47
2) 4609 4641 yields 0.41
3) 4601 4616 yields 0.38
